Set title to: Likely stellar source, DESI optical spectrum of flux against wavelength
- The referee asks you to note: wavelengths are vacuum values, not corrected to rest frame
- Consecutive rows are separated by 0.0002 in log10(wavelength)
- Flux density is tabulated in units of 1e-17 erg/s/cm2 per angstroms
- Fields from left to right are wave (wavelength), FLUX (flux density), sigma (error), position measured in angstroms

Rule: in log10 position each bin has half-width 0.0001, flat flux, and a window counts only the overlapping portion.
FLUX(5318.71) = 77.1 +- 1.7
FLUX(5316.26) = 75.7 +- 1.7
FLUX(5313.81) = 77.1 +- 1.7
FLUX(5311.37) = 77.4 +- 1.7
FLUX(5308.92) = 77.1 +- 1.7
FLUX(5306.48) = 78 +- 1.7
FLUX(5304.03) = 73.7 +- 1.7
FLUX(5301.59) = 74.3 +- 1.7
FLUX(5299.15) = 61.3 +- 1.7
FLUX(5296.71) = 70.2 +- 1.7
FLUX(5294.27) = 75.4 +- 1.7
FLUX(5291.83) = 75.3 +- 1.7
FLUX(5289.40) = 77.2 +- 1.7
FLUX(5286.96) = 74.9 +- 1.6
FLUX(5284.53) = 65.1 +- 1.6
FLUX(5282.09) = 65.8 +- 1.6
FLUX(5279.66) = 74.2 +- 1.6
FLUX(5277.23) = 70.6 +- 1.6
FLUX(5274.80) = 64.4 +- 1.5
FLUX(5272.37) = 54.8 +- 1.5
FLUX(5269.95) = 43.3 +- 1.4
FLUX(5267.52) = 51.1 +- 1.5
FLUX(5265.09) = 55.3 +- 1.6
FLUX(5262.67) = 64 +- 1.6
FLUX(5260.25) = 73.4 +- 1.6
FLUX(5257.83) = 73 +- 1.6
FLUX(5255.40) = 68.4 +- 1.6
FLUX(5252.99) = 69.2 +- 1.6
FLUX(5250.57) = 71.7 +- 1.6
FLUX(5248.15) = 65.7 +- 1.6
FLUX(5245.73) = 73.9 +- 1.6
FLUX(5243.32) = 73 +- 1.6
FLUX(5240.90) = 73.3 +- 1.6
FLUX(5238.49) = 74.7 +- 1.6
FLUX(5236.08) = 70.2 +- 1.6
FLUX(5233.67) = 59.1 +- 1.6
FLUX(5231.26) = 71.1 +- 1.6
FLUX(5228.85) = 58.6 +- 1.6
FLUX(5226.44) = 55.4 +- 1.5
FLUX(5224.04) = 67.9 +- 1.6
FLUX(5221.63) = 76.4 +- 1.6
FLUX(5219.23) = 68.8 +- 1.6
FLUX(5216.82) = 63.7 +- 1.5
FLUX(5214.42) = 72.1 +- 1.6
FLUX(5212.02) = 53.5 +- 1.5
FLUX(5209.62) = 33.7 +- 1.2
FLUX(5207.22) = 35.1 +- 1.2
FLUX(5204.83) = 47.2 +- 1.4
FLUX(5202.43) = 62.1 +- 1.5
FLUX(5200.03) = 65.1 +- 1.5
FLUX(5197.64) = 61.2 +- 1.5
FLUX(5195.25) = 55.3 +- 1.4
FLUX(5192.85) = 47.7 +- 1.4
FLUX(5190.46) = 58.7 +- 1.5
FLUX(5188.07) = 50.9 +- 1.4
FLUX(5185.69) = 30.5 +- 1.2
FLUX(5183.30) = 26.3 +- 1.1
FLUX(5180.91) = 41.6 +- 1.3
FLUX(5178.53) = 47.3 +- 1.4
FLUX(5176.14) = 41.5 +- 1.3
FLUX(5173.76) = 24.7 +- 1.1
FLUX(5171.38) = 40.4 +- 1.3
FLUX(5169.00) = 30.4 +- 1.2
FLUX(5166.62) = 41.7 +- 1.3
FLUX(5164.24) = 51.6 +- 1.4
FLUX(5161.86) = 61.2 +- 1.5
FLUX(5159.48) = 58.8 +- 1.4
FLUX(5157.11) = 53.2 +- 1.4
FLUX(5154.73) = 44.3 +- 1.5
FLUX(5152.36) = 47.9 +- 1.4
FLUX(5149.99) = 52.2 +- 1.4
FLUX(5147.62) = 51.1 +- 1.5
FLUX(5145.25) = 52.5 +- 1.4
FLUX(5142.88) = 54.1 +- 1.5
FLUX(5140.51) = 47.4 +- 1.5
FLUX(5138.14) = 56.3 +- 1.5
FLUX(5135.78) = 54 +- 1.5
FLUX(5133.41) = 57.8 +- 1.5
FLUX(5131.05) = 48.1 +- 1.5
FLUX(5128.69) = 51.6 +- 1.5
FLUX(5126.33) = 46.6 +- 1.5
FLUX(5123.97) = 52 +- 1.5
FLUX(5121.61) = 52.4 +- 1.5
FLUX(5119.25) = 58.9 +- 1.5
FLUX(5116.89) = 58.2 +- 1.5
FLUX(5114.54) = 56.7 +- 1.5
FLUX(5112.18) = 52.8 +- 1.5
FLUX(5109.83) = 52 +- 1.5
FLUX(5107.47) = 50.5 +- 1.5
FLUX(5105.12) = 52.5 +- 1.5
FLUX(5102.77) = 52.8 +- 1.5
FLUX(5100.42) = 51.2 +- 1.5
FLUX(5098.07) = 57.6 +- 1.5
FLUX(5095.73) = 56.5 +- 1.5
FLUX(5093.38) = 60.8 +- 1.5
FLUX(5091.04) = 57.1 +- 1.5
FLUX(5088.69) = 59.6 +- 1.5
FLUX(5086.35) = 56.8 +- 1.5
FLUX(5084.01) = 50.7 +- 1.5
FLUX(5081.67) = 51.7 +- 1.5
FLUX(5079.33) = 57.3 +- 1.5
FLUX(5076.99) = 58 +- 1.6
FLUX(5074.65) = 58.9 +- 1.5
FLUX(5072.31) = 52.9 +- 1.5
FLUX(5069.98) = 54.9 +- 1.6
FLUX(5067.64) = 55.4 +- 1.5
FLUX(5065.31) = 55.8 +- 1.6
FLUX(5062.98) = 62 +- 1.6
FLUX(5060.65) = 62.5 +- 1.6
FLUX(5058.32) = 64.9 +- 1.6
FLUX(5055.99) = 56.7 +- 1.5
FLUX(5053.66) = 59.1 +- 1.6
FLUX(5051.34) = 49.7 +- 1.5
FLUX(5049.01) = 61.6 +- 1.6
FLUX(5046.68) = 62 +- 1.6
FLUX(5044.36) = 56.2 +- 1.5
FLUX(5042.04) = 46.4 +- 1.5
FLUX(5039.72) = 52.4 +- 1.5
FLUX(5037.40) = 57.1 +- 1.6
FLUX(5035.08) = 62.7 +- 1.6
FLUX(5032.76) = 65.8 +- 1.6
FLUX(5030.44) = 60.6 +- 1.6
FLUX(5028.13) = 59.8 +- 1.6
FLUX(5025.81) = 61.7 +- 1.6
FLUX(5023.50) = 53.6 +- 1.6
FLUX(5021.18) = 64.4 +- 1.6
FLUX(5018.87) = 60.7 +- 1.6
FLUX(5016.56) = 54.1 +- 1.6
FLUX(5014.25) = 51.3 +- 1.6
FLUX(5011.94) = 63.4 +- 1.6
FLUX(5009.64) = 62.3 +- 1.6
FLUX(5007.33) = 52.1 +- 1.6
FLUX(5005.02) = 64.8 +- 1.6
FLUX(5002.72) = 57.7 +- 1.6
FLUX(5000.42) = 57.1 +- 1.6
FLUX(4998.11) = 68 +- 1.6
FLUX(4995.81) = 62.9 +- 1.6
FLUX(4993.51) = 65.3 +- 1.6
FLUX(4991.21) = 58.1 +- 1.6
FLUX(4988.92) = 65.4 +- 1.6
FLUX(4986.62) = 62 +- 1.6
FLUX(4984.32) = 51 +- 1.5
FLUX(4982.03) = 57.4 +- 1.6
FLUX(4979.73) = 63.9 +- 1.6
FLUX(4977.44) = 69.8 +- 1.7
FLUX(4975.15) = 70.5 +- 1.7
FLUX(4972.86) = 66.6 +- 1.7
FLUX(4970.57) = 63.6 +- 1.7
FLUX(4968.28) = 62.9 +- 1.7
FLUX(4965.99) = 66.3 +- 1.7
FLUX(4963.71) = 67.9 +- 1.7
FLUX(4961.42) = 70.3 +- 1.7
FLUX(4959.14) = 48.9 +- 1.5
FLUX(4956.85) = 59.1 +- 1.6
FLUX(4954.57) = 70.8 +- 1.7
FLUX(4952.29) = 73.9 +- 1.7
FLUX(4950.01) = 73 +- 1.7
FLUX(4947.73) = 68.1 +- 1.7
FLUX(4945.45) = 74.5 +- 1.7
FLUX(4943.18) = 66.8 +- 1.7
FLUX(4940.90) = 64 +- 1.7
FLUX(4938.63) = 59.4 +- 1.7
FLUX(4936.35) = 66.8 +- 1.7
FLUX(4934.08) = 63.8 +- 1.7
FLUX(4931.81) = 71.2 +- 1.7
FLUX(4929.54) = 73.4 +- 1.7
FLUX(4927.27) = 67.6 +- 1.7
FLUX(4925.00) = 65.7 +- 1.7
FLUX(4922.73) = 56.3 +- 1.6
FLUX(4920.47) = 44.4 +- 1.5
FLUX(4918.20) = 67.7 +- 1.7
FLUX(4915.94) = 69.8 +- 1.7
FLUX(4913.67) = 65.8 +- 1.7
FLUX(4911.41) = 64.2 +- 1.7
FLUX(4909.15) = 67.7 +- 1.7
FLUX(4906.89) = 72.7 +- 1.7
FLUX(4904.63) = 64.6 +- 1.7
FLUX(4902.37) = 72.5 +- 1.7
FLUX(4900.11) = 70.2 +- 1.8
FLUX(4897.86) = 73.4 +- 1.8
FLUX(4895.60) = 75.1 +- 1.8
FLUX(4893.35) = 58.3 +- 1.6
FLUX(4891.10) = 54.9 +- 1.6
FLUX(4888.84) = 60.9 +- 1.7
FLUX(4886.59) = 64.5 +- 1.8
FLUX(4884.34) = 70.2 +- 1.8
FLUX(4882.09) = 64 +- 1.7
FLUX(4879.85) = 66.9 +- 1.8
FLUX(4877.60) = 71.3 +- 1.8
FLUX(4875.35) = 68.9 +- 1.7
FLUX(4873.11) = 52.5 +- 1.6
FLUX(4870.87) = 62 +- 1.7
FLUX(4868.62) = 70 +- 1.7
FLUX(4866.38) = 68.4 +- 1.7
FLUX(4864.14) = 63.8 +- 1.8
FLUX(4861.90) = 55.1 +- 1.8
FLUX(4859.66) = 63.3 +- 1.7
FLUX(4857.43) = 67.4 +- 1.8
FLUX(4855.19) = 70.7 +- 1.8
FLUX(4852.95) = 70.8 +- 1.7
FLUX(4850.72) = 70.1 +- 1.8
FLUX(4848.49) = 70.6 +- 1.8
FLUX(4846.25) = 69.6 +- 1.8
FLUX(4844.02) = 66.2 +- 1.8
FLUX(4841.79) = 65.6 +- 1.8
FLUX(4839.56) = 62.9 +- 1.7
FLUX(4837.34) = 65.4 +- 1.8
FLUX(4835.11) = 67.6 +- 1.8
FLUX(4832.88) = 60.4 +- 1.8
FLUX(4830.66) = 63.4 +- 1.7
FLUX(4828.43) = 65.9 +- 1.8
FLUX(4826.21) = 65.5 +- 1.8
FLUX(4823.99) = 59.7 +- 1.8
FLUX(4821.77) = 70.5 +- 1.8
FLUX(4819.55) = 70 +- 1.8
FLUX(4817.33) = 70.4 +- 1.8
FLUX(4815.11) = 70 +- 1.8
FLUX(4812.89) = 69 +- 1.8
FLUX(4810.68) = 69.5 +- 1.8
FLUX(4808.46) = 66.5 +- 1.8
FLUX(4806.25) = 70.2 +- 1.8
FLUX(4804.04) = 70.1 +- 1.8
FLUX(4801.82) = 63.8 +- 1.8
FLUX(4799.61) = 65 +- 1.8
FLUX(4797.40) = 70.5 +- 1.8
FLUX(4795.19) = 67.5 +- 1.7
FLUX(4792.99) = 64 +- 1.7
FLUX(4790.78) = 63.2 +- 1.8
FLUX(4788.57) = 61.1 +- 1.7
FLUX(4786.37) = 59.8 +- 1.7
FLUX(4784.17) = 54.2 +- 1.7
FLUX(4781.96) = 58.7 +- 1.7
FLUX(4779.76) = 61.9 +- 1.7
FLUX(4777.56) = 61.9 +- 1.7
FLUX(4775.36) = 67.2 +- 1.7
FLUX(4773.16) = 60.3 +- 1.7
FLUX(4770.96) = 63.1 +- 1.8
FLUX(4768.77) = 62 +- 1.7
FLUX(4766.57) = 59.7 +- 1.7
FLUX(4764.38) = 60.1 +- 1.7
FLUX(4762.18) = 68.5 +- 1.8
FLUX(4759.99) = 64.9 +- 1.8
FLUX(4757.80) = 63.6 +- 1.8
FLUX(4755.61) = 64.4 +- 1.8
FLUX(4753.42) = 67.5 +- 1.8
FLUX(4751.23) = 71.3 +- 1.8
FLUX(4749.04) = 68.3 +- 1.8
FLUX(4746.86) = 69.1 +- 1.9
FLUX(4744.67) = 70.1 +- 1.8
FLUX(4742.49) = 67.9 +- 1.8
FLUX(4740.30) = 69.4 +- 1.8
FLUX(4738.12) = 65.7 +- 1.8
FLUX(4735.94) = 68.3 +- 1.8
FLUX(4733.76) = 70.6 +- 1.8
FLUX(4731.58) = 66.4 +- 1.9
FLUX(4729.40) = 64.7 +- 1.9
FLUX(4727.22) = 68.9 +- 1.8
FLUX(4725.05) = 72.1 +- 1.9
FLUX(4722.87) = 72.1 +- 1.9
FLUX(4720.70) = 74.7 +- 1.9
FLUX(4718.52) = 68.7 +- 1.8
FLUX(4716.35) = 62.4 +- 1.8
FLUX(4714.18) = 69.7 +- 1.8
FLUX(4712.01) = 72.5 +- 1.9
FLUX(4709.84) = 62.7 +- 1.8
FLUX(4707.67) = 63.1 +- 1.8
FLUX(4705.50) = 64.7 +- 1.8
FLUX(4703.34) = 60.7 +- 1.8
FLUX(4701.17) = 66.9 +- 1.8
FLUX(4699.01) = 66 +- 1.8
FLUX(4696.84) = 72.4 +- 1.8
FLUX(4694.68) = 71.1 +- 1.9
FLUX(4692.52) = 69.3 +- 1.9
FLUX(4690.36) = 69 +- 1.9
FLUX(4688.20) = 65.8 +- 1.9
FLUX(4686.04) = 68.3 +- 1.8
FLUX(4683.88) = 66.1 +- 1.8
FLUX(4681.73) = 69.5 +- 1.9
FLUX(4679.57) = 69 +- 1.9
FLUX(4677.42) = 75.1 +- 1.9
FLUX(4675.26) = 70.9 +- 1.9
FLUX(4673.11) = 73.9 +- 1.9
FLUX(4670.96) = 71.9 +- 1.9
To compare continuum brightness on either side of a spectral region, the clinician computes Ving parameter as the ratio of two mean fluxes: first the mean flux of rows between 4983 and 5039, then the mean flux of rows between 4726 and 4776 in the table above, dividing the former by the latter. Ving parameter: 0.91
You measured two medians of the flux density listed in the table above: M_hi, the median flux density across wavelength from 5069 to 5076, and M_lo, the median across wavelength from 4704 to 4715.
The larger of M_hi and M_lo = 64.7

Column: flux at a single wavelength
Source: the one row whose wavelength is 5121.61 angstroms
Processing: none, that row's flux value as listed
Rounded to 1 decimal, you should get 52.4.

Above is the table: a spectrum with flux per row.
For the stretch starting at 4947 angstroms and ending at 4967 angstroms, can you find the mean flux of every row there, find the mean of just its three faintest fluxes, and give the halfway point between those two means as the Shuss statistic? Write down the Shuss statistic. 62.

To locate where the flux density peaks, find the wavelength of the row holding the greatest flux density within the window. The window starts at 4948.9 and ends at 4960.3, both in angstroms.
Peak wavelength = 4952.29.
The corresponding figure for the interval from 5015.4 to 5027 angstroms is 5021.18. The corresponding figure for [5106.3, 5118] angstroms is 5116.89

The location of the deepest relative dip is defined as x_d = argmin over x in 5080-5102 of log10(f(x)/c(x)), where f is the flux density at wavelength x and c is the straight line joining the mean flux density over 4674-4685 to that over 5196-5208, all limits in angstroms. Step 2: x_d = 5084.01 angstroms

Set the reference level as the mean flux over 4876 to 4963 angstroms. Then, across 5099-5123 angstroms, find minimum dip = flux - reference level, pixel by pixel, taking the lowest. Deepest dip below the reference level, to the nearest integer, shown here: -16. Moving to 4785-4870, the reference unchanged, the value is -11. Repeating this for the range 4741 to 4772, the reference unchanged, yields -6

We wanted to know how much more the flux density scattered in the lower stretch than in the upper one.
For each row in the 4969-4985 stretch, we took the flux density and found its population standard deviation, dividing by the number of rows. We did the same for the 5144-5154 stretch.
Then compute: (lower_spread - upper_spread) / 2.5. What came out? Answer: 1.9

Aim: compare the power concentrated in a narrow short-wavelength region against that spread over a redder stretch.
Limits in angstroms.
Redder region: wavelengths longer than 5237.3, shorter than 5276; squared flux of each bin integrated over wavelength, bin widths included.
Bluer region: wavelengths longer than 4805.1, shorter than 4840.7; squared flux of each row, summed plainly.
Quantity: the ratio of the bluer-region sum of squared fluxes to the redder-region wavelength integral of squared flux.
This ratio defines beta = 0.420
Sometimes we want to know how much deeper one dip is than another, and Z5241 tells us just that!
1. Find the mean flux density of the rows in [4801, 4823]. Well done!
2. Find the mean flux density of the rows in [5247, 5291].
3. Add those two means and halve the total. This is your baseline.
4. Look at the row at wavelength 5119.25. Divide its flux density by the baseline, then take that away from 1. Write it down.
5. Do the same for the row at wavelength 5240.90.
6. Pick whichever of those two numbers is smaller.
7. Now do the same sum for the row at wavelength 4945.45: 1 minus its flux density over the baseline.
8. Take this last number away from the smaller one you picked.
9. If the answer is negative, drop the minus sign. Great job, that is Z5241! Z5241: 0.02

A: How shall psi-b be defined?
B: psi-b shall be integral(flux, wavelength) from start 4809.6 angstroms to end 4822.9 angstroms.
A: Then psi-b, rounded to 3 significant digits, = 930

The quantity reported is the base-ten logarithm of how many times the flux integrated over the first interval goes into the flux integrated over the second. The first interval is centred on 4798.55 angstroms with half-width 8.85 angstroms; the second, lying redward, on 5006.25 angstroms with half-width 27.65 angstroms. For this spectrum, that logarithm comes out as 0.45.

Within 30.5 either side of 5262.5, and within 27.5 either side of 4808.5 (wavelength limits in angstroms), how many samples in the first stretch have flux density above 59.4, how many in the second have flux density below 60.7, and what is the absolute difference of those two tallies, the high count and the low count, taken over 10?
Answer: 1.5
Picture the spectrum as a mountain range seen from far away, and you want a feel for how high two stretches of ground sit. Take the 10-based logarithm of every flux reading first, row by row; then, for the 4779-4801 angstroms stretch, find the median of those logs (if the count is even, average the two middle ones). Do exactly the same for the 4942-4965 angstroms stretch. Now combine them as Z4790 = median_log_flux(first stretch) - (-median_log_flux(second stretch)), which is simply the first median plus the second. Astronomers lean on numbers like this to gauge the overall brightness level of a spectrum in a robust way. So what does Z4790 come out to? 3.64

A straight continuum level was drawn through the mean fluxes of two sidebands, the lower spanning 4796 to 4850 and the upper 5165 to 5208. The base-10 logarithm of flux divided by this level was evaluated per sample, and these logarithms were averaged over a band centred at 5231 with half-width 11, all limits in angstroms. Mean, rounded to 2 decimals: 0.20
